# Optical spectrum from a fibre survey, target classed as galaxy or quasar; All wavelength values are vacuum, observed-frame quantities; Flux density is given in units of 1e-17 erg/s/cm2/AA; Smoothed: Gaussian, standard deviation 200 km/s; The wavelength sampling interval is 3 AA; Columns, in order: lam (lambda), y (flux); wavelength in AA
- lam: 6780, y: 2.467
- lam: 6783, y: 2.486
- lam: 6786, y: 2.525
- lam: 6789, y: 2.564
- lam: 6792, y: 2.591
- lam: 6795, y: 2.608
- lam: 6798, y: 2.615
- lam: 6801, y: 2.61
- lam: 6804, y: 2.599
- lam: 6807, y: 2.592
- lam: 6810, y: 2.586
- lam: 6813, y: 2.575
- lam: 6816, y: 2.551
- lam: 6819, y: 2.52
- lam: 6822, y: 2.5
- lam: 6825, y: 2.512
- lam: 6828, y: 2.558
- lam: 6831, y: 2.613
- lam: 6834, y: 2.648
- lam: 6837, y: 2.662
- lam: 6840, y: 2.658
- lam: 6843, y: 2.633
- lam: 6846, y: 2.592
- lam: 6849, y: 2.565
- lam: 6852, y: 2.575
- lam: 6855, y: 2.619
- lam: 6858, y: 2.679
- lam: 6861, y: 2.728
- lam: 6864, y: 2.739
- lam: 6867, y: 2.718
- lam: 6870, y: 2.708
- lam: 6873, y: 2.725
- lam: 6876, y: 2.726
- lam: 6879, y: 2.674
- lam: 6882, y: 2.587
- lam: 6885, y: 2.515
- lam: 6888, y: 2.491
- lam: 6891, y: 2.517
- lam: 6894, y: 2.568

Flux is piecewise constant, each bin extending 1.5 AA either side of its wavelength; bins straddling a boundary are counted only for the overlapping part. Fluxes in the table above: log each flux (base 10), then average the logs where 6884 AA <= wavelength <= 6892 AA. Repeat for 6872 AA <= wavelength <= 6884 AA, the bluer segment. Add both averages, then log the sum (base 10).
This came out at -0.083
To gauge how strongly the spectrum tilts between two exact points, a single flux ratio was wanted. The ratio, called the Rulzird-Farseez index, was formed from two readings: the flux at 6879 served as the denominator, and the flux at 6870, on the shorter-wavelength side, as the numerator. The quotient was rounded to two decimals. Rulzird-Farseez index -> 1.01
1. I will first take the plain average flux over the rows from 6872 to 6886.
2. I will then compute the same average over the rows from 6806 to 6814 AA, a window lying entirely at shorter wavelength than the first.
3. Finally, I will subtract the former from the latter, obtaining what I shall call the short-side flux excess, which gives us -0.06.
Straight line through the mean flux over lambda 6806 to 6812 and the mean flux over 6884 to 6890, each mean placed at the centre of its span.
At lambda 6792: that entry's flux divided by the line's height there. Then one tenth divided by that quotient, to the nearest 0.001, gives 0.101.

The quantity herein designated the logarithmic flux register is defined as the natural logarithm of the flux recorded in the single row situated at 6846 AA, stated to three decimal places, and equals 0.952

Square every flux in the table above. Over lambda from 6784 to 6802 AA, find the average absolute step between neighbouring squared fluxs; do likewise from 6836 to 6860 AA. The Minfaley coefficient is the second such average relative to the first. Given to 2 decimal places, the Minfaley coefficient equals 1.61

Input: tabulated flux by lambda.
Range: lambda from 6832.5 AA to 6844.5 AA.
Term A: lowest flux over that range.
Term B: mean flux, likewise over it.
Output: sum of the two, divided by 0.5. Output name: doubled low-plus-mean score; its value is 10.6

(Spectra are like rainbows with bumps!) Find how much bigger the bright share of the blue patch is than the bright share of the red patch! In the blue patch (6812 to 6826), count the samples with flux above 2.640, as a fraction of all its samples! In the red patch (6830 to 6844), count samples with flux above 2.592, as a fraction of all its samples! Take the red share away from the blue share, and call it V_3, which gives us -1.00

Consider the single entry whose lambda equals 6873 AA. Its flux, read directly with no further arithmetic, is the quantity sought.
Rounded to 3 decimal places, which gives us 2.725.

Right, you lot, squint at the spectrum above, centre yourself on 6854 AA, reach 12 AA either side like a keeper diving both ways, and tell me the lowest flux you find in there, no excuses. 2.565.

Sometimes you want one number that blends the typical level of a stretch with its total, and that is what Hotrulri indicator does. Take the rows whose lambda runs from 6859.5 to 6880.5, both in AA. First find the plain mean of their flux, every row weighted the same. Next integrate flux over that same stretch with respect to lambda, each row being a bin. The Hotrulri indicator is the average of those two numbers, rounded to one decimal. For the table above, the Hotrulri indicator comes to 29.9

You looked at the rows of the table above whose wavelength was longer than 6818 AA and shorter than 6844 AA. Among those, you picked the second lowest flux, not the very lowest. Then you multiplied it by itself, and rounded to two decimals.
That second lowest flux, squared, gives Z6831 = 6.31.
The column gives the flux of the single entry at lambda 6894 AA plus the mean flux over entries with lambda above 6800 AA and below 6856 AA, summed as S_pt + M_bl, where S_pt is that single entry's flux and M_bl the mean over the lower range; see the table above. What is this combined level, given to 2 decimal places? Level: 5.16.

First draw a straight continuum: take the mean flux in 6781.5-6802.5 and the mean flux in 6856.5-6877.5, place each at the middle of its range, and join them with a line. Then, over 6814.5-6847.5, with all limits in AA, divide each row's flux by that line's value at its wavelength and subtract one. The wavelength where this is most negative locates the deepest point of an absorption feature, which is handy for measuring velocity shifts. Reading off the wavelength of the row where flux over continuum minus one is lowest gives 6822 AA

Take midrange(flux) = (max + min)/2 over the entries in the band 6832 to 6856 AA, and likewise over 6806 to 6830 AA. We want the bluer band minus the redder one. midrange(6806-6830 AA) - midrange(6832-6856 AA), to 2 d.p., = -0.07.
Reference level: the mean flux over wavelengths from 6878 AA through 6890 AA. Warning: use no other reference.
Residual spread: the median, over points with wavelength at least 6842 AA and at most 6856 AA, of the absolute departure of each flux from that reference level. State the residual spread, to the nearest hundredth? 0.03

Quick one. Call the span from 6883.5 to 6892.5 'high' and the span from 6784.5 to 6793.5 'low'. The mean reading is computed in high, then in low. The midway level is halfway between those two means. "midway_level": 2.53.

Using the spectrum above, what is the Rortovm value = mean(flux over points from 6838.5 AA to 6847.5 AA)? 2.63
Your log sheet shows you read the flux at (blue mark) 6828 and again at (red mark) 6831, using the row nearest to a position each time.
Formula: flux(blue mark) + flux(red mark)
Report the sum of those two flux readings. 5.171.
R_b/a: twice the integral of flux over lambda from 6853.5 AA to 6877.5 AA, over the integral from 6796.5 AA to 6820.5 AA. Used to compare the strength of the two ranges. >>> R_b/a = 2.10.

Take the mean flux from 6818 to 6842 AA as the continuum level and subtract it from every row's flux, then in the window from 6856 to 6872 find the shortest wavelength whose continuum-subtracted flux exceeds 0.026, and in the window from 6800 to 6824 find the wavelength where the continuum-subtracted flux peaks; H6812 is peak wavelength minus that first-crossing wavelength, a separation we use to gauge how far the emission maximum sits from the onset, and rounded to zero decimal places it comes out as -57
